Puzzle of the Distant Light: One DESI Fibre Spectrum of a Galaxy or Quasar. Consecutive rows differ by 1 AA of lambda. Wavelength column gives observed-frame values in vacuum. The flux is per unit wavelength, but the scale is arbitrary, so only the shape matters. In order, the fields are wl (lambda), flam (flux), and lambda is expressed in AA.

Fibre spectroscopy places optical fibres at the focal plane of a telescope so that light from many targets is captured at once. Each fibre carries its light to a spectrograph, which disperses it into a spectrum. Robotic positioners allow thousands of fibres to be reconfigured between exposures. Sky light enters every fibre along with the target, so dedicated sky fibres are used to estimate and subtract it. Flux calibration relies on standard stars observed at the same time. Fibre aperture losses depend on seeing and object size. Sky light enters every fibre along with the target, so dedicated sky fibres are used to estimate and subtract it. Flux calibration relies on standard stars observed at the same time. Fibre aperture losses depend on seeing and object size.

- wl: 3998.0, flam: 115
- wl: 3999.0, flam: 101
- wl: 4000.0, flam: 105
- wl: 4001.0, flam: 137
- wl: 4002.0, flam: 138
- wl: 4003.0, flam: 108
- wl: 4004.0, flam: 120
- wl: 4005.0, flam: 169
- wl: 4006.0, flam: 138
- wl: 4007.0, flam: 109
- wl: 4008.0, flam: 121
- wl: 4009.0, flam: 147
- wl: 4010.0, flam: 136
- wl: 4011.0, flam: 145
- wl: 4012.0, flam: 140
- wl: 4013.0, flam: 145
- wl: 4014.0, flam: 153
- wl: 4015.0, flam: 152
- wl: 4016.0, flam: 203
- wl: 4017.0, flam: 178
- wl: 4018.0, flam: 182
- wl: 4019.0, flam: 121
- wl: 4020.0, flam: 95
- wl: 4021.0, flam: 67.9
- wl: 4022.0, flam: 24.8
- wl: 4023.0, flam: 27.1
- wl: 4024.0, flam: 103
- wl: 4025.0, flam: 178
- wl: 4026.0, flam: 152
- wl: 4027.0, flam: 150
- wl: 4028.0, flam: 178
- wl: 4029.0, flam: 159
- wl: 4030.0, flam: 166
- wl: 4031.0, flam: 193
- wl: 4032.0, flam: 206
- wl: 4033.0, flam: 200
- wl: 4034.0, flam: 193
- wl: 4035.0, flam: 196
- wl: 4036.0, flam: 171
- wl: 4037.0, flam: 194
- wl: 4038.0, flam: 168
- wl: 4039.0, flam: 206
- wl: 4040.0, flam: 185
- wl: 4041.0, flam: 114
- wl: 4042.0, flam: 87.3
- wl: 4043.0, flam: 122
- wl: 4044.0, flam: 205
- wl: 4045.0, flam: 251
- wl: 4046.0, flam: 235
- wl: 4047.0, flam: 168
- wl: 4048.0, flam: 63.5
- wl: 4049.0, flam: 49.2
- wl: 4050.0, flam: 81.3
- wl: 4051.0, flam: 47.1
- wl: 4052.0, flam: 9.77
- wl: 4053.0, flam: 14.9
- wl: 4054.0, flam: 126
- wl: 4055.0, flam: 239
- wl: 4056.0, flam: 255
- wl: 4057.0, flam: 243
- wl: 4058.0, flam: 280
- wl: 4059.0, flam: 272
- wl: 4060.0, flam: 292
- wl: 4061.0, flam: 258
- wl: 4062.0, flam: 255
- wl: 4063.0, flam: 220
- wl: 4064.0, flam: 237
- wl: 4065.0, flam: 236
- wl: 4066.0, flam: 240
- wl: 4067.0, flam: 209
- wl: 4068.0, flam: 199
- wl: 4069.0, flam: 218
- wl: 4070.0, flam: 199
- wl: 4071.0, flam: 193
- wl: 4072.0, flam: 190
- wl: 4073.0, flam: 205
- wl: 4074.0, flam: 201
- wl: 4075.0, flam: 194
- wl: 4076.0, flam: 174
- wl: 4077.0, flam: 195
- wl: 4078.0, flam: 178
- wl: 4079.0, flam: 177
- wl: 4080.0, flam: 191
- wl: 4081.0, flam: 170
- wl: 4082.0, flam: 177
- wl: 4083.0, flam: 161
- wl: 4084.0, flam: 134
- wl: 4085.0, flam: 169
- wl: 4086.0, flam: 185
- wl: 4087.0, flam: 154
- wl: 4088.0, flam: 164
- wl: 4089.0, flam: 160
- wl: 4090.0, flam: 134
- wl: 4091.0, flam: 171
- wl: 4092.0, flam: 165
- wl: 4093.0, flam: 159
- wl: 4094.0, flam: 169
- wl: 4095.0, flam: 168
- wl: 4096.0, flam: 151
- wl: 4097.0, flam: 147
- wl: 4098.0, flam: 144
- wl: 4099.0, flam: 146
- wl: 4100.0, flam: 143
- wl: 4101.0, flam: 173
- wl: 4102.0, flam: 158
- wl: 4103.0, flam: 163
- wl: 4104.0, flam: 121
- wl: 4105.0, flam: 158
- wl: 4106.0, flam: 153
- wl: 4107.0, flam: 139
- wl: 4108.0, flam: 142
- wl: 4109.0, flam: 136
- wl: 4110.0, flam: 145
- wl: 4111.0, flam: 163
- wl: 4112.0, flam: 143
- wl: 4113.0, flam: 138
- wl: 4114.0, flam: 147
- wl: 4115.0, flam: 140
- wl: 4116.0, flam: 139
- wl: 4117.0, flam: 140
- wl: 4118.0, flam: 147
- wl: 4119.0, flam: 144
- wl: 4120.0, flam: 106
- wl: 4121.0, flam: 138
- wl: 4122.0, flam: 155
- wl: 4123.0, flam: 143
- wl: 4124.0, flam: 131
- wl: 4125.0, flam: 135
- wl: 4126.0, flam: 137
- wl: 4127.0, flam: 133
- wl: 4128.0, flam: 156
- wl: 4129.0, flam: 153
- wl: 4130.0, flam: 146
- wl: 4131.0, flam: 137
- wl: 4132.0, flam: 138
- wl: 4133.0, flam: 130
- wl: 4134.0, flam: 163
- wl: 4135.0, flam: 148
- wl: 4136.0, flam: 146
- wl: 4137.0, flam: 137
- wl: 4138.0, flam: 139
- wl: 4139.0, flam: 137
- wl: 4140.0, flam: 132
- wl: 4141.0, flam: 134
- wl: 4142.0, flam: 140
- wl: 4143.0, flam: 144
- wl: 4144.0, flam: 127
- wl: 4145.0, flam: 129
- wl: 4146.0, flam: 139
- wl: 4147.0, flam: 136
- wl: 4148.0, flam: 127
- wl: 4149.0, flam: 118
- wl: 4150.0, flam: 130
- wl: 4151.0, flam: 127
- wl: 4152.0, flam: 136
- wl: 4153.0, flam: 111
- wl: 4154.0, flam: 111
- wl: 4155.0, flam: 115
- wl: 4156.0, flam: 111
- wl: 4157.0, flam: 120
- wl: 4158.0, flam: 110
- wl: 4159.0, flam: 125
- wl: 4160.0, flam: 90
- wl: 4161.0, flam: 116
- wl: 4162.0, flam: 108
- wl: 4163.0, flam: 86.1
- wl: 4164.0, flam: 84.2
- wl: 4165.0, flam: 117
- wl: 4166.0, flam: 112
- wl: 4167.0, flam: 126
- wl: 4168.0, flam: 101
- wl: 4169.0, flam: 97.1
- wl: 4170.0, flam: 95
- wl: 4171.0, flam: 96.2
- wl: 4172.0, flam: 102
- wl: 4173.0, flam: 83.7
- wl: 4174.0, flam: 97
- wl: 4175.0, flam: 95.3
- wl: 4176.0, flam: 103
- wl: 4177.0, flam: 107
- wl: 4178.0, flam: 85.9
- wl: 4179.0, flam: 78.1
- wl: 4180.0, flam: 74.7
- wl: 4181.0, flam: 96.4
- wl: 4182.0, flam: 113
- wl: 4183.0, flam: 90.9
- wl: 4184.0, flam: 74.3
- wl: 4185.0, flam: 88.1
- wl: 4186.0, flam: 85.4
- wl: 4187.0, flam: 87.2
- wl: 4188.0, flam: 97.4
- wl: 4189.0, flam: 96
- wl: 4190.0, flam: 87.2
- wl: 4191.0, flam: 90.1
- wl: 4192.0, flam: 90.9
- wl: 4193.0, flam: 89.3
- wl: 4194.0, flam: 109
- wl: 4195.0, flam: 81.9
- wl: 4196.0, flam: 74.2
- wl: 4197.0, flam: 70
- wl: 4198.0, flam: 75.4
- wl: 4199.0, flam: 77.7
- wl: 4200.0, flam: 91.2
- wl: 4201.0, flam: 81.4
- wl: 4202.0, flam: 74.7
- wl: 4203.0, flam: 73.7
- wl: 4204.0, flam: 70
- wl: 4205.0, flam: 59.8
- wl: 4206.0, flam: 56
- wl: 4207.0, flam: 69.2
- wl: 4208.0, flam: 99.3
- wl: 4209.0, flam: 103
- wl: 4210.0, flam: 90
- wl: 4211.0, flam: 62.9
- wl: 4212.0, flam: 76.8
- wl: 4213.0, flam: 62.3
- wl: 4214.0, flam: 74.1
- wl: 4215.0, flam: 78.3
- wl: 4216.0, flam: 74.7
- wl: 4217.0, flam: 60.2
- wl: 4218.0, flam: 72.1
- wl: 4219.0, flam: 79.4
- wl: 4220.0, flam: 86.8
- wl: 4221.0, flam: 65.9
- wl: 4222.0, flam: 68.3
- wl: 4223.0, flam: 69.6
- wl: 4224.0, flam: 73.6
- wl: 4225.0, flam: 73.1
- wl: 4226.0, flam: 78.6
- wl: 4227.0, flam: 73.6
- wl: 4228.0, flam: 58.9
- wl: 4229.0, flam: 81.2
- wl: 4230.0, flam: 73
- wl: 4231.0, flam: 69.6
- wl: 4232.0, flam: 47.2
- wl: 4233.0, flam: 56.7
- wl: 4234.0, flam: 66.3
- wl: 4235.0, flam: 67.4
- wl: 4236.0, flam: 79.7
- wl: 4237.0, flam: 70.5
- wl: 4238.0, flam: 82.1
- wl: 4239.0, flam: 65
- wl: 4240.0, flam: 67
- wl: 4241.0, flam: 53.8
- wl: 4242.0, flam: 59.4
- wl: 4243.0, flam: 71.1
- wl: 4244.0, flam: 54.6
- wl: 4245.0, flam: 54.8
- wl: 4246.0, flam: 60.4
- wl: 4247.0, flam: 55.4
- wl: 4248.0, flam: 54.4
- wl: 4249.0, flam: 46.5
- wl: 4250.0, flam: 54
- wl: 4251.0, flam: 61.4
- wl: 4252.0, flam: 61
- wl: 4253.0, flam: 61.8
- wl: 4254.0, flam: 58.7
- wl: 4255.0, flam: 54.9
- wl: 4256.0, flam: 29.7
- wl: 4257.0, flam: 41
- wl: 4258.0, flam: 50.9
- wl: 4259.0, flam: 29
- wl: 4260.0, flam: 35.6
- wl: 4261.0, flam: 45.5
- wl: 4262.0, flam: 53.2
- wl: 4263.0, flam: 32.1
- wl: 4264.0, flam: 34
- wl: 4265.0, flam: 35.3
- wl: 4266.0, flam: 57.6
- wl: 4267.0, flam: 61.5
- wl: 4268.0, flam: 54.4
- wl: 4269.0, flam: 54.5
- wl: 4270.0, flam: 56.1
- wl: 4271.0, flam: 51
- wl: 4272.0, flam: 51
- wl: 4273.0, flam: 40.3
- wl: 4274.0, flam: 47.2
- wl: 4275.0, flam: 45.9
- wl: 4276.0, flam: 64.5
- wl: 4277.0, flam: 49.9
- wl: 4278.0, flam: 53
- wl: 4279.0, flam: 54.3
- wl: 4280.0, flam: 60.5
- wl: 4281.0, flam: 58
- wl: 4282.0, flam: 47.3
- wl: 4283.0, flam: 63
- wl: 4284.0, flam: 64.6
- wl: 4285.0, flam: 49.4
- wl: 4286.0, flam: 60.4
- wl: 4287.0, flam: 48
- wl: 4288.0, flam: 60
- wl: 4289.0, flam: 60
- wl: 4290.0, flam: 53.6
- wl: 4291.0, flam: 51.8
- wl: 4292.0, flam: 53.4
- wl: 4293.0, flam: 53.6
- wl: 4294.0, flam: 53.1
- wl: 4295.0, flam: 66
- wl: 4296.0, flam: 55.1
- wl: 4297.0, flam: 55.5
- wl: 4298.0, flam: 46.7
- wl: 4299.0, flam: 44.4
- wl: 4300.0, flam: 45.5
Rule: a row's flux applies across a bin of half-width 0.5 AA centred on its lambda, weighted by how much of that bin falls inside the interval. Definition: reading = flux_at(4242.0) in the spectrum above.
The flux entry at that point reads 59.4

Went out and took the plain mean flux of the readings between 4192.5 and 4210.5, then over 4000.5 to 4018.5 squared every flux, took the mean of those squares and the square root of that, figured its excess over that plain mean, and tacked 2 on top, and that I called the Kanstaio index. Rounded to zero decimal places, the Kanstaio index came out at 69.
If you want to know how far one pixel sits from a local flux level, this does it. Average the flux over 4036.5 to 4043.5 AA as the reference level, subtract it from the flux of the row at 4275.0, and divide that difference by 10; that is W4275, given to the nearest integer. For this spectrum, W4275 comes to -11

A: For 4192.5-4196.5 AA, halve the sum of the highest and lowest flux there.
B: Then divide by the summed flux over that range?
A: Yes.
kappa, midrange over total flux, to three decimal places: 0.258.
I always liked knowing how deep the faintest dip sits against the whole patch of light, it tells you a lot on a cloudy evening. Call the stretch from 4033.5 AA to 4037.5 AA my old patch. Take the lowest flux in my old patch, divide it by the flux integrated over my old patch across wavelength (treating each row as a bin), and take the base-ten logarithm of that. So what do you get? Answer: -0.64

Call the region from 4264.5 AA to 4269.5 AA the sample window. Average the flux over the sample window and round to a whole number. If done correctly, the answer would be 53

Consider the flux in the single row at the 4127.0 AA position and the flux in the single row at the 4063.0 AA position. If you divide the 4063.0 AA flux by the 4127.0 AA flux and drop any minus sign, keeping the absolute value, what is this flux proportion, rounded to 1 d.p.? 1.7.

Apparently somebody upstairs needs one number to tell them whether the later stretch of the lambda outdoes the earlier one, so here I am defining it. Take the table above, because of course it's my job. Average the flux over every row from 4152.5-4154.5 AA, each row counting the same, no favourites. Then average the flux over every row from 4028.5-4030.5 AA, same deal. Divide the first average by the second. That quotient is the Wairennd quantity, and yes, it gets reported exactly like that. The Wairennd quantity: 0.68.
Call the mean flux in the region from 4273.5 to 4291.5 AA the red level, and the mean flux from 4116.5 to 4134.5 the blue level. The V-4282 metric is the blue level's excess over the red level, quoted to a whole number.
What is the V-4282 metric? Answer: 86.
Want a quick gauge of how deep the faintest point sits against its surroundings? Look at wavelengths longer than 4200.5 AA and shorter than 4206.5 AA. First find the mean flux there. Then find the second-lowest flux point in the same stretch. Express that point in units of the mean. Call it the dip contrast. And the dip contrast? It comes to 0.86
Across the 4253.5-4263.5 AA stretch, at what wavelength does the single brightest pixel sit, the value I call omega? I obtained 4254.0 AA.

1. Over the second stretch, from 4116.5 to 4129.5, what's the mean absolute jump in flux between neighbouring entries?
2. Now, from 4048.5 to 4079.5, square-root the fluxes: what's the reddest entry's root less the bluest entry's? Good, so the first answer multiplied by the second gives 82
